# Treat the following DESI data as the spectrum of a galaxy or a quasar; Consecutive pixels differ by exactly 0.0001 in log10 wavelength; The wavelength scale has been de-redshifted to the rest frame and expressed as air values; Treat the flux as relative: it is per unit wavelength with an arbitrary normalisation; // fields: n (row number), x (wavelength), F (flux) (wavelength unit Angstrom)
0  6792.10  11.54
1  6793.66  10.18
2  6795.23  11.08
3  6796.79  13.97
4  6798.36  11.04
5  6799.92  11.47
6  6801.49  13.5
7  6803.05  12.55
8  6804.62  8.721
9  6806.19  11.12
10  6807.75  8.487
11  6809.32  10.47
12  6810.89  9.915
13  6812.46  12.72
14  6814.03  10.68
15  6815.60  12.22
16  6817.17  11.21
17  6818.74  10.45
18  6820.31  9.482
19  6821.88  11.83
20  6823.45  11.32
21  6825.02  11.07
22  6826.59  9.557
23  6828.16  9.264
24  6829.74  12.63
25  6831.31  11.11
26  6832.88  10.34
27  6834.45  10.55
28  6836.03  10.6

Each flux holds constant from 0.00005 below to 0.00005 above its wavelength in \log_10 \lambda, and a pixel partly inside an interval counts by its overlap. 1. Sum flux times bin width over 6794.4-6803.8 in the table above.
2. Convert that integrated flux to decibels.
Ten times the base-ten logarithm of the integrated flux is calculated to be 20.6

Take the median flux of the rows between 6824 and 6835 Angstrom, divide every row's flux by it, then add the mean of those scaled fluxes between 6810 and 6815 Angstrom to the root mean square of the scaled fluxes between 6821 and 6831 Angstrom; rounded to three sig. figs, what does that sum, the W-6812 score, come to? 2.10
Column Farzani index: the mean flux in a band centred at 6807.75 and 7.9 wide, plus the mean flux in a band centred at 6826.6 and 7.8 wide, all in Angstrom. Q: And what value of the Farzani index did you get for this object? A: 20.5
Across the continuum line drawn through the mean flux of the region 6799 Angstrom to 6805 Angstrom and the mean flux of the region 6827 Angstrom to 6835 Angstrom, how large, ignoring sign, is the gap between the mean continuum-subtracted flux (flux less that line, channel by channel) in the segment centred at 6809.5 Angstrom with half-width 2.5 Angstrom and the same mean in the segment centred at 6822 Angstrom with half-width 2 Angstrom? 1.6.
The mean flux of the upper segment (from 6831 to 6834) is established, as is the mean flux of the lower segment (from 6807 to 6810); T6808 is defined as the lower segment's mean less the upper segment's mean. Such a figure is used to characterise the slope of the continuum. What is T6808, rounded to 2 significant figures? -1.2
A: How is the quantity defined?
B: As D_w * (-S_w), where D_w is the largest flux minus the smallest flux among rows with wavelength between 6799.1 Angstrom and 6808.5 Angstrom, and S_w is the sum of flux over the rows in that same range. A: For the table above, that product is -330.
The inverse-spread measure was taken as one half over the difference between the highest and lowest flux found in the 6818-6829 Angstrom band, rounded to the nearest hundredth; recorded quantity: 0.19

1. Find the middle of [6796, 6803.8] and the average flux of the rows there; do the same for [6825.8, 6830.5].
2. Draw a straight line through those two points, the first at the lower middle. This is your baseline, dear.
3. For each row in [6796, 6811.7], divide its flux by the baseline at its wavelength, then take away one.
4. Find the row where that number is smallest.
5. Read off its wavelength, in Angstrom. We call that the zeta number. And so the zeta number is 6807.75 Angstrom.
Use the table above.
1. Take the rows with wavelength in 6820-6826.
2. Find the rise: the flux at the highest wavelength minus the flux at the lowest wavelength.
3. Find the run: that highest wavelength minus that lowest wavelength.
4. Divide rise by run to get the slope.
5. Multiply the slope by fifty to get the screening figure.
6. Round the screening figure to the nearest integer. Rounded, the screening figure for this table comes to 17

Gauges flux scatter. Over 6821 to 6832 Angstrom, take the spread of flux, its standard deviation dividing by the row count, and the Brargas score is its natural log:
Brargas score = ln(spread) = 0.10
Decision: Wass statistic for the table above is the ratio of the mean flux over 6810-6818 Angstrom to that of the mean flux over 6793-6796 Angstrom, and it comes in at 1.07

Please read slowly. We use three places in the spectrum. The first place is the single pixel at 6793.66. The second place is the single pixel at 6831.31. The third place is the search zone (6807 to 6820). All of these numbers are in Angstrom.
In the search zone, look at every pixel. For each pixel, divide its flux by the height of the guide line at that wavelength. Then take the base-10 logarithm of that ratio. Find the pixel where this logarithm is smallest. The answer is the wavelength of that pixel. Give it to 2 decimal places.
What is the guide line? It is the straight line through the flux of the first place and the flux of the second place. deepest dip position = 6807.75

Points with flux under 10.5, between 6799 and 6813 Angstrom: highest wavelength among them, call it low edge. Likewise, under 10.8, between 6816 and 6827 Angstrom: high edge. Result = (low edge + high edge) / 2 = 6818.7 Angstrom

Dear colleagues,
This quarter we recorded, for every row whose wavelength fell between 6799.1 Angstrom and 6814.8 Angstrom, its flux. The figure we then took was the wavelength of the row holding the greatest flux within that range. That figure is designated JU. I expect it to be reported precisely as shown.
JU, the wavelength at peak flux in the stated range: 6801.49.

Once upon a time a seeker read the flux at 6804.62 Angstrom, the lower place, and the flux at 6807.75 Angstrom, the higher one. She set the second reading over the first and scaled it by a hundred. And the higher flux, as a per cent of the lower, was 97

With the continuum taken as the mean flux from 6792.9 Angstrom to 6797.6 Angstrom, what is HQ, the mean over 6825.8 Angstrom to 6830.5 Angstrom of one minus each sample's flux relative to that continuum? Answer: 0.11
